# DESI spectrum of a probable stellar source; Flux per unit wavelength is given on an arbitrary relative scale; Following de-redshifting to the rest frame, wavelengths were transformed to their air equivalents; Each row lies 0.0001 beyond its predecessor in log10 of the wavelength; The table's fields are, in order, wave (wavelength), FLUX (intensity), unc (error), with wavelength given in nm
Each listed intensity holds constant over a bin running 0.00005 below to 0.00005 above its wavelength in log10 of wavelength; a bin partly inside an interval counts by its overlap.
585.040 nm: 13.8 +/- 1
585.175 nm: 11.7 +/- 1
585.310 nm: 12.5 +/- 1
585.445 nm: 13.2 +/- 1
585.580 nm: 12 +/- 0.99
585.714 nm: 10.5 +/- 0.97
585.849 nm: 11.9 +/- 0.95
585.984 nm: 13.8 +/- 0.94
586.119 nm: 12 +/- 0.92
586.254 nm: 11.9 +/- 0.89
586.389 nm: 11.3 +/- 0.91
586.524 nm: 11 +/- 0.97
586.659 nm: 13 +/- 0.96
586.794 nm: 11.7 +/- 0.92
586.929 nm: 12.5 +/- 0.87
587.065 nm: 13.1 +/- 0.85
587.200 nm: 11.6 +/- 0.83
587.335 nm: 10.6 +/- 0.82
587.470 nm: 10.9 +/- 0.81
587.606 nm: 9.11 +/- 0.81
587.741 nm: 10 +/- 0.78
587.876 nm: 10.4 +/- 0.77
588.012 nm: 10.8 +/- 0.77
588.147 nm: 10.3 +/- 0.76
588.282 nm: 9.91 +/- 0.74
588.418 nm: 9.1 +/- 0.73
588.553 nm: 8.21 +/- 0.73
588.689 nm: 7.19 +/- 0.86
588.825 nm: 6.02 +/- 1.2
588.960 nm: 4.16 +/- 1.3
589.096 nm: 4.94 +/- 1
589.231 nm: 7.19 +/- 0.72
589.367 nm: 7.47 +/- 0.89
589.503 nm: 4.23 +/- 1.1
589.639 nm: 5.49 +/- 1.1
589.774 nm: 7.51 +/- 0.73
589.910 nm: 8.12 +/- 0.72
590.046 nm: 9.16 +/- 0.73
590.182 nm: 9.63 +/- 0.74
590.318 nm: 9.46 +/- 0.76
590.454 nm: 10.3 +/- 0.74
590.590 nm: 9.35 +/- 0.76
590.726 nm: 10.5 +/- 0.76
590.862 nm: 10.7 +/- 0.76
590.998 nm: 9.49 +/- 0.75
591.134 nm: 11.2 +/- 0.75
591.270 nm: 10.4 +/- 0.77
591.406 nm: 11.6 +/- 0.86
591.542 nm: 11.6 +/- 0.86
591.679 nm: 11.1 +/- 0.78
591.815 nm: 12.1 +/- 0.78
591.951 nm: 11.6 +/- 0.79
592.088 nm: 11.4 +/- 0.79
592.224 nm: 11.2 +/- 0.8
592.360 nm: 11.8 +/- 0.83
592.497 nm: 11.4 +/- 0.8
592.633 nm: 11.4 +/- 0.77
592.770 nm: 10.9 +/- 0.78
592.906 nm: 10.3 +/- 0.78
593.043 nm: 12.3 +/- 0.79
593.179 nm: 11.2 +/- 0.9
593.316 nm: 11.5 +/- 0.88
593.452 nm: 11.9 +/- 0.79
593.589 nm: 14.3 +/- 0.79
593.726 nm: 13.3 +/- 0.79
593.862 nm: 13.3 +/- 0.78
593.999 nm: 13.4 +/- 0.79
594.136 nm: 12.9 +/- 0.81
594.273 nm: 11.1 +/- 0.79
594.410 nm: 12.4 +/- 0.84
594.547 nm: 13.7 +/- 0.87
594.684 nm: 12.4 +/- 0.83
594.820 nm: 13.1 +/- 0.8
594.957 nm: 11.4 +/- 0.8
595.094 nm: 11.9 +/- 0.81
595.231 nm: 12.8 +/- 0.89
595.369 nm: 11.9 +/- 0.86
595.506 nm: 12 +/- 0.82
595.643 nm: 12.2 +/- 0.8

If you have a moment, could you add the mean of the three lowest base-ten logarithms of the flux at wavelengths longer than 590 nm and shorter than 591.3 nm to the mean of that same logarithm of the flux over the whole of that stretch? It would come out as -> 1.97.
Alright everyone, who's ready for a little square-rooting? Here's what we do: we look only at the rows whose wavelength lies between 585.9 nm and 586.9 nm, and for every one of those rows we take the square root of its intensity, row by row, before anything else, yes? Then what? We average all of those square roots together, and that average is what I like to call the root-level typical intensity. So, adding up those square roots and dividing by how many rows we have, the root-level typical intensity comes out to 3.48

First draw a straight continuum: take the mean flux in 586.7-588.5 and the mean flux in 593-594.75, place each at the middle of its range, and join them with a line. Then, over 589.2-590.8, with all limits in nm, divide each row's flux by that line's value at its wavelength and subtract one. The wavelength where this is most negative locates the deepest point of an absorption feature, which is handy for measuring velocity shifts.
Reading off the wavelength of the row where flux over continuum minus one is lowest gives 589.503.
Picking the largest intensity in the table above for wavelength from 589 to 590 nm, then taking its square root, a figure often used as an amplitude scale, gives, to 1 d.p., 2.8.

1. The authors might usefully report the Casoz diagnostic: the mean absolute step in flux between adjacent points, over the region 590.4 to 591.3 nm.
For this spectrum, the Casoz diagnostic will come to 1.0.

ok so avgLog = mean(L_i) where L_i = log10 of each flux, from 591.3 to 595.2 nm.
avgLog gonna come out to 1.08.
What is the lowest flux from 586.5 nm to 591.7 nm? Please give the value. 4.16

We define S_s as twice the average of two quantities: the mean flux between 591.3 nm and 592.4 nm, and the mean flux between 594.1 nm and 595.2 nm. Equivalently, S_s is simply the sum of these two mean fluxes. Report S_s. 23.9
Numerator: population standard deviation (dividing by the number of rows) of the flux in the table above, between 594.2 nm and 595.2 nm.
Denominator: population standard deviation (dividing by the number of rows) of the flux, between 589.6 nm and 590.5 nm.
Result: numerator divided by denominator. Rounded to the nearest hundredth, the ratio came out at 0.56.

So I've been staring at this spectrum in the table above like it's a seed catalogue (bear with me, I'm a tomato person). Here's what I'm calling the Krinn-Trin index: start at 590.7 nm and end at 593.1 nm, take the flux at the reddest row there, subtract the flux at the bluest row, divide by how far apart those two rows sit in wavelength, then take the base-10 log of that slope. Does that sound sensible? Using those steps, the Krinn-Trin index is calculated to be -0.1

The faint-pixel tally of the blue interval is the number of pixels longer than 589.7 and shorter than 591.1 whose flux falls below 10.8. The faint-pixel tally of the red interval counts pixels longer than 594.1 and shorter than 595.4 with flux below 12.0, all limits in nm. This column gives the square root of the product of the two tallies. 6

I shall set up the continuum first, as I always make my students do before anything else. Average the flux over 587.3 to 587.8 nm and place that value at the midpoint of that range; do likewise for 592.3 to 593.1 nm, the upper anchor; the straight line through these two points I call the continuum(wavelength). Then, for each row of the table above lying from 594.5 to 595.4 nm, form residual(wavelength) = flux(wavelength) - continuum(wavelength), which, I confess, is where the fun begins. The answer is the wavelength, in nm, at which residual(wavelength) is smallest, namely 594.957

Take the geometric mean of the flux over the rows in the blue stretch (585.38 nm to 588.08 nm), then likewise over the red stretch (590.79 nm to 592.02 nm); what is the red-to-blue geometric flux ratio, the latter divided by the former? 1.0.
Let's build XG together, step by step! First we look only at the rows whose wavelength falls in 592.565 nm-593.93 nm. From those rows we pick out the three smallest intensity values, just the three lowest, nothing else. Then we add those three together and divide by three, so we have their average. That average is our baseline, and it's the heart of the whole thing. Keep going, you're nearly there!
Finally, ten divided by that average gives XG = 0.93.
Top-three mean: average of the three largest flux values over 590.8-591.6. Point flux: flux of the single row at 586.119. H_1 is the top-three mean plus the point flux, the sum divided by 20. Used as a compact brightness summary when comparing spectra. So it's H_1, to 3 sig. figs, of 1.17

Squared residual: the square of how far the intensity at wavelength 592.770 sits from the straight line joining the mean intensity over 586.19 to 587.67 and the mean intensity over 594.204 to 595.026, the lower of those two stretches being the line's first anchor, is 1.6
